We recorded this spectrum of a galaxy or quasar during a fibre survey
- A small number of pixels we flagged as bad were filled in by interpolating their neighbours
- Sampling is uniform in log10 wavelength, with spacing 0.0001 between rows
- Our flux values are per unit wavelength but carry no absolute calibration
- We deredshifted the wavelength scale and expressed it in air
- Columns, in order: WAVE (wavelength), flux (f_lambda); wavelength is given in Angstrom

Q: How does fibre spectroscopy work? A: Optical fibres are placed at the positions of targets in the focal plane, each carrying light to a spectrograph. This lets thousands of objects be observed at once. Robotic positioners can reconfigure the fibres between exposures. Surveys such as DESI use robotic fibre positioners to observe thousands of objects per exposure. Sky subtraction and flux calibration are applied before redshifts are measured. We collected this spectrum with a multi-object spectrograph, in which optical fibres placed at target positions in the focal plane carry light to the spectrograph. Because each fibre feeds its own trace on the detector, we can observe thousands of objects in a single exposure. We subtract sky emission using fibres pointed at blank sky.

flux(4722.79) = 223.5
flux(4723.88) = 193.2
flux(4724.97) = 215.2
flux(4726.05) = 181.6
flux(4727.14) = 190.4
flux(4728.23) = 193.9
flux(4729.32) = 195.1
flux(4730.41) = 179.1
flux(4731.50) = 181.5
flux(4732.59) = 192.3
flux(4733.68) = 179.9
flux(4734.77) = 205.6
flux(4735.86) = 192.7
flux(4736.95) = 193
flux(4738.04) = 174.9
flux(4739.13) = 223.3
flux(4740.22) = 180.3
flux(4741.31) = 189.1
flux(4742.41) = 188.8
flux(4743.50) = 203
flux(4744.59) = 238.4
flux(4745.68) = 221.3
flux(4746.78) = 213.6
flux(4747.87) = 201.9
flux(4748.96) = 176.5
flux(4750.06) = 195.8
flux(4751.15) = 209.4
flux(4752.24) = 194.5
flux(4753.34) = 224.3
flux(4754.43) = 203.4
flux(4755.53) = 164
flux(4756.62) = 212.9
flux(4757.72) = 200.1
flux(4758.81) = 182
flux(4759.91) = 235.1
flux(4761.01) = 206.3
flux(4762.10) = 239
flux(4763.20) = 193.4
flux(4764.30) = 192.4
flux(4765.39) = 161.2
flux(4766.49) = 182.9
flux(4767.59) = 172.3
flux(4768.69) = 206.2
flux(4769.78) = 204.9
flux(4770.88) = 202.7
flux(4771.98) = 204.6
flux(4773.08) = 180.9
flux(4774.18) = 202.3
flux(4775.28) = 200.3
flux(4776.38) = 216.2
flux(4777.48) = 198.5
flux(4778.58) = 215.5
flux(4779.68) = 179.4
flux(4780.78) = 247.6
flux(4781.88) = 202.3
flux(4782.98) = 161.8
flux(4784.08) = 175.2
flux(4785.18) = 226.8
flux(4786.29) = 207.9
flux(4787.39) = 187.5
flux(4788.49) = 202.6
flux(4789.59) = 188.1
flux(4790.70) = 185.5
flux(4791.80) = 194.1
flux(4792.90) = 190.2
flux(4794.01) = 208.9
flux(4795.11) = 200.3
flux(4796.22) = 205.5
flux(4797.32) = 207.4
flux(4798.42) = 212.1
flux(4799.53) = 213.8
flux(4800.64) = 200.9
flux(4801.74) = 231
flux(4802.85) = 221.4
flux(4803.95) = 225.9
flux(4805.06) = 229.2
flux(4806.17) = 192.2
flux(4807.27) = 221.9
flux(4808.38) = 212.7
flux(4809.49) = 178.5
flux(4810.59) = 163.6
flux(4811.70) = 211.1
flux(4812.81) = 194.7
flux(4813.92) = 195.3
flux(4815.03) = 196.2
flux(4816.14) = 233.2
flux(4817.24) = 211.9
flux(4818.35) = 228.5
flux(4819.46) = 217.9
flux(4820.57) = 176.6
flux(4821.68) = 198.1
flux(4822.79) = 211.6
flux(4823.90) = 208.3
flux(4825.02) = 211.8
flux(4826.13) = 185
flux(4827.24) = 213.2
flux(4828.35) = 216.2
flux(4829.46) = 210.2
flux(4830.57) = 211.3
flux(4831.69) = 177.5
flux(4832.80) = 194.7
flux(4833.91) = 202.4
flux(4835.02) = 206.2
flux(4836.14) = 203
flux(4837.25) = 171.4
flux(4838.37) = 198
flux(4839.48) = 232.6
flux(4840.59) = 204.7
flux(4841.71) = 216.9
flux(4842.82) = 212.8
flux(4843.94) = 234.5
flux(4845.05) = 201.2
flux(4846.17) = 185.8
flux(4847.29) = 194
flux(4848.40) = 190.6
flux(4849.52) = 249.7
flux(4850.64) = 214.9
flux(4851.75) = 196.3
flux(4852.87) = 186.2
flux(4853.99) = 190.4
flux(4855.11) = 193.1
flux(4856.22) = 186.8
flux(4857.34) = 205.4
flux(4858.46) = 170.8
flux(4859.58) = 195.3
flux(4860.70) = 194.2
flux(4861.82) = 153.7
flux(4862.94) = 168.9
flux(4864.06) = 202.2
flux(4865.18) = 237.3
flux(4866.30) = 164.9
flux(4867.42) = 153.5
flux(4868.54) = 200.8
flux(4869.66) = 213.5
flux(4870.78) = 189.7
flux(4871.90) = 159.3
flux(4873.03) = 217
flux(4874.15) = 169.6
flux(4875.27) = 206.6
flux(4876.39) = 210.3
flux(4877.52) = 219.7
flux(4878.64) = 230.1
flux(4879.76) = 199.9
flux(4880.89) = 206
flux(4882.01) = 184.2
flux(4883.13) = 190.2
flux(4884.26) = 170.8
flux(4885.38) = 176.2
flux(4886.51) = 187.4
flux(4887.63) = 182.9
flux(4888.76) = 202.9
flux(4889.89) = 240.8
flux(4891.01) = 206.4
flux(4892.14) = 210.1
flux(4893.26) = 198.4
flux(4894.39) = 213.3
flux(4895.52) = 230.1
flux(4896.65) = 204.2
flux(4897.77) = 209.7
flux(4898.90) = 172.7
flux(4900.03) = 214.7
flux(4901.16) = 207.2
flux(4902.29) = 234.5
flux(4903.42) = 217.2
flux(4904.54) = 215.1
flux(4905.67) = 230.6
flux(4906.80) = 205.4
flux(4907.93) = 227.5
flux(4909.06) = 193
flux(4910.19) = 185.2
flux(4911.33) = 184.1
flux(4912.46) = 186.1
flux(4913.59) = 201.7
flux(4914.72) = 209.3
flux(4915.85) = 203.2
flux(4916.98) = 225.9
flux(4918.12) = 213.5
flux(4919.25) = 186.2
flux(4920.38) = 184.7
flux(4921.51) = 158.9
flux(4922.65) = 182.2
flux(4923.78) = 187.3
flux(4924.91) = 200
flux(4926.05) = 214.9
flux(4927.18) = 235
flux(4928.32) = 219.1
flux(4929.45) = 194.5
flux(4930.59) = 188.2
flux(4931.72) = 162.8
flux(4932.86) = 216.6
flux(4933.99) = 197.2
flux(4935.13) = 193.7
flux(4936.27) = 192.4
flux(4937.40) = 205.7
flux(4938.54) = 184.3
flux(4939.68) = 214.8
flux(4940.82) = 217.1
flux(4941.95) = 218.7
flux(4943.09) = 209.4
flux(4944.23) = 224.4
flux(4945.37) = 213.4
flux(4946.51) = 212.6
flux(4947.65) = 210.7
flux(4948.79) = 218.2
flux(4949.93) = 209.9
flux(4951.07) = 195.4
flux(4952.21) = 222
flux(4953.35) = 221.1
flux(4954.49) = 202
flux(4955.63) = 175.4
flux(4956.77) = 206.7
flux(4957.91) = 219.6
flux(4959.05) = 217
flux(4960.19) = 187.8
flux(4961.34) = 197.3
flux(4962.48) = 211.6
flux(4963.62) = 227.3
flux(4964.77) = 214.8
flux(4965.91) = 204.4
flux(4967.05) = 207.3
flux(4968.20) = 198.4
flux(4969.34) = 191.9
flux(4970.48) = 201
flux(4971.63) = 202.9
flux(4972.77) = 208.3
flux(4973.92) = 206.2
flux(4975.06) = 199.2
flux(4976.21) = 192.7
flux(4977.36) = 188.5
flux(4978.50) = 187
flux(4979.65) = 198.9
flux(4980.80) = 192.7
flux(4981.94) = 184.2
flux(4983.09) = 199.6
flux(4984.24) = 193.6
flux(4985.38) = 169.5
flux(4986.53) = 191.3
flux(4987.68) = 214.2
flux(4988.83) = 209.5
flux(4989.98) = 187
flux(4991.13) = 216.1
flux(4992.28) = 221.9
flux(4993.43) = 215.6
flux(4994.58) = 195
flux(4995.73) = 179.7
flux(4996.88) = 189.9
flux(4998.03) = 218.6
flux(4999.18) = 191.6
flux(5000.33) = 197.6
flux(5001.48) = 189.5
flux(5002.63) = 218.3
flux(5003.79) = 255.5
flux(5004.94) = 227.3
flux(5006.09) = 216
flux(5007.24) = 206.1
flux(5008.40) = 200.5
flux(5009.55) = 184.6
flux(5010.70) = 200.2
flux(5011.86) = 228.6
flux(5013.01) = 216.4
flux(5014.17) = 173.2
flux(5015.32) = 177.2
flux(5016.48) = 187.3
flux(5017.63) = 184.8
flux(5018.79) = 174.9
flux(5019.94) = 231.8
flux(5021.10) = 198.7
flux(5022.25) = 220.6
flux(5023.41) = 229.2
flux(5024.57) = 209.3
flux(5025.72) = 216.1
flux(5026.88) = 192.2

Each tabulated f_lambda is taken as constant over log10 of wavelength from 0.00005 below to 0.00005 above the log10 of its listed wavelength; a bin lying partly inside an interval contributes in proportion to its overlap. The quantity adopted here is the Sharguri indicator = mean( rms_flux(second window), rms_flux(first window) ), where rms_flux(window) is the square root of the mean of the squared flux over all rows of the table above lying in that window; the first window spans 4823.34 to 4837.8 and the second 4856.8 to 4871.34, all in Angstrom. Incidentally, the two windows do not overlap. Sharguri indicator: 196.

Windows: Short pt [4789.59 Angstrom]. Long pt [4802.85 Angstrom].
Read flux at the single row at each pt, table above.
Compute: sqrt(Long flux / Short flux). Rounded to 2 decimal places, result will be 1.08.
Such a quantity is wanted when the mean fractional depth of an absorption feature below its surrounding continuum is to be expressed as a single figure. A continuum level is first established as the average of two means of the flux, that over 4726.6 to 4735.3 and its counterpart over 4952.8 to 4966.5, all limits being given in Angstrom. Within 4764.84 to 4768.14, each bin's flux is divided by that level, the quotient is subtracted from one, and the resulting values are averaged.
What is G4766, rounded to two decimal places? 0.13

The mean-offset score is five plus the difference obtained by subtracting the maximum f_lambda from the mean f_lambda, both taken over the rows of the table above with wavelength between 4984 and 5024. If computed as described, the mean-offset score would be -47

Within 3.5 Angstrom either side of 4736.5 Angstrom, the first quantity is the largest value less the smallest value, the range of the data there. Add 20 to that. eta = 68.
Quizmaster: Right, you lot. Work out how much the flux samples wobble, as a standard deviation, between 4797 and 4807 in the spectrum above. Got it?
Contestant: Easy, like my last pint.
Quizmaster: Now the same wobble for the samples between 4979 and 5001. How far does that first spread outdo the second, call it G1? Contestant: -1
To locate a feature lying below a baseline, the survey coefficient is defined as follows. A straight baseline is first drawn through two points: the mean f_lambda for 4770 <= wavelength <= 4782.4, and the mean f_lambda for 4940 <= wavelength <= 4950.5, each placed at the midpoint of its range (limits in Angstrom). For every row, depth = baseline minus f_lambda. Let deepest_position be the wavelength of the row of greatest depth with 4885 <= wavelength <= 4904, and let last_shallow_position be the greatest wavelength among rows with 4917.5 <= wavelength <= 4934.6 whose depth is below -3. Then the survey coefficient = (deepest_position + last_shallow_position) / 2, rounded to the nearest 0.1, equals 4913.6 Angstrom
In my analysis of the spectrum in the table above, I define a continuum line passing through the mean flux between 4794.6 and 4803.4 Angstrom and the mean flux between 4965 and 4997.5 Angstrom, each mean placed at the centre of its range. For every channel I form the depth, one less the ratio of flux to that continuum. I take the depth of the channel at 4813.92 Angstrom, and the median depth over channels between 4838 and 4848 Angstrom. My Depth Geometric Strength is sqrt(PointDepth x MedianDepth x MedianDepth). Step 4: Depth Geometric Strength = 0.0049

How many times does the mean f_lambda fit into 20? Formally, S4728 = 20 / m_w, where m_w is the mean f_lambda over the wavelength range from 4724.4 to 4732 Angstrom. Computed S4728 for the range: 0.1047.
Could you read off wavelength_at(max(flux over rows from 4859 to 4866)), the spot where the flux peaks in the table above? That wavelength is 4865.18 Angstrom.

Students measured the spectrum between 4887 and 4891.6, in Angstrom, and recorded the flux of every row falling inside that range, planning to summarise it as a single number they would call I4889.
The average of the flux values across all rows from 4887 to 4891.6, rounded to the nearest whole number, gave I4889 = 208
